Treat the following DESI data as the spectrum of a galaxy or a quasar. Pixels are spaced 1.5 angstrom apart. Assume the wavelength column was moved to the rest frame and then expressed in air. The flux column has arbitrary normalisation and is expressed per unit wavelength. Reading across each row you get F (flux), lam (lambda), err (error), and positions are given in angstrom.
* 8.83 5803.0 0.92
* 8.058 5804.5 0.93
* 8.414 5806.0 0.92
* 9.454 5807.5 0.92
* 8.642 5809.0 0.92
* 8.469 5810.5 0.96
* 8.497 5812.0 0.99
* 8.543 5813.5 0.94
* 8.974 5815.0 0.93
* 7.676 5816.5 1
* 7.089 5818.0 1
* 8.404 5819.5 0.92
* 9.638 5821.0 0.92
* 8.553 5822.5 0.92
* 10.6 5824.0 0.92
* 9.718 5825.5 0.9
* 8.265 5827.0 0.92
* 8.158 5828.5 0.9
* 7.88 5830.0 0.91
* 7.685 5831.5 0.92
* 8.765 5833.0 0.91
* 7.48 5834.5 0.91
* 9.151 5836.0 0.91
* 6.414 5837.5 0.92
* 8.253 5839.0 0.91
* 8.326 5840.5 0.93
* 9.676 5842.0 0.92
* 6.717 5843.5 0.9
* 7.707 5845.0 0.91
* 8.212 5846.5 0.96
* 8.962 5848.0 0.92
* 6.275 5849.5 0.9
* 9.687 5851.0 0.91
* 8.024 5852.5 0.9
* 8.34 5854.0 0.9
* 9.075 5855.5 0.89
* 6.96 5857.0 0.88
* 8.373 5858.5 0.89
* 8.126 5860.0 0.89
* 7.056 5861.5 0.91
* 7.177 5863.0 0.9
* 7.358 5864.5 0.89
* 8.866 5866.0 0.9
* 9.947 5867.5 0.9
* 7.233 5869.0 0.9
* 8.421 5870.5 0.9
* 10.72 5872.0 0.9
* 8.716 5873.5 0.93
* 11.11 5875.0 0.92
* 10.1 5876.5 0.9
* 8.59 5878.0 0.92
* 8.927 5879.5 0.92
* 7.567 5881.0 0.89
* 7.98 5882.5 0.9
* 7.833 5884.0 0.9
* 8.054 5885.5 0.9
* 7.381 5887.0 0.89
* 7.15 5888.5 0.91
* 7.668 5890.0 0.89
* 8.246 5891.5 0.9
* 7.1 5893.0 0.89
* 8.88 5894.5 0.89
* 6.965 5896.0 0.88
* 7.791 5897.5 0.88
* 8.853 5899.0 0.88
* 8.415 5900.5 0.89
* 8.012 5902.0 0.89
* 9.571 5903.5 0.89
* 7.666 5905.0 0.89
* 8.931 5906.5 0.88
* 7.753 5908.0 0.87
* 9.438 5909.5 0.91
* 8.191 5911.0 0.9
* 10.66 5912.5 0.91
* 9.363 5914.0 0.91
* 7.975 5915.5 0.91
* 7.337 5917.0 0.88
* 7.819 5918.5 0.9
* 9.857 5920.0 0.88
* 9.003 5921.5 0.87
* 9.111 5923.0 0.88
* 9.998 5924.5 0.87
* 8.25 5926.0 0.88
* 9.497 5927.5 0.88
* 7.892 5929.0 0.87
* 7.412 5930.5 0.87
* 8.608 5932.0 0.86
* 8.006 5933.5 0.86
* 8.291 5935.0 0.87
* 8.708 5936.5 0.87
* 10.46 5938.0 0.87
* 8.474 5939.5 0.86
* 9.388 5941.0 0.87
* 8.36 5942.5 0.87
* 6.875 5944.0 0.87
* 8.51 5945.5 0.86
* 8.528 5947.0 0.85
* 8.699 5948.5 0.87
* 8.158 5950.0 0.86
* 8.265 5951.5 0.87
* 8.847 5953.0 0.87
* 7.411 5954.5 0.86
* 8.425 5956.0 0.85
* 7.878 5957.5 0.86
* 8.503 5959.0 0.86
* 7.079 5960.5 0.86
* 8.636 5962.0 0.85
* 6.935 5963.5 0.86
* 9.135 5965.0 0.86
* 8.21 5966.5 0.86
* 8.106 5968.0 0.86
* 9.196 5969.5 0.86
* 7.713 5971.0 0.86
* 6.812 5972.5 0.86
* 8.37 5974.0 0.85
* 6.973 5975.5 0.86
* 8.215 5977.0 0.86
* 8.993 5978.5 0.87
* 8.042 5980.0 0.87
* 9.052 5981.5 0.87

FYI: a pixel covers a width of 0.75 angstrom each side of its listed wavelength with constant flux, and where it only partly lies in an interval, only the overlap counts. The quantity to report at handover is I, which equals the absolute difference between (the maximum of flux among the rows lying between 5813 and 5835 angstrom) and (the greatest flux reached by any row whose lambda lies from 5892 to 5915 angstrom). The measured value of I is 0.06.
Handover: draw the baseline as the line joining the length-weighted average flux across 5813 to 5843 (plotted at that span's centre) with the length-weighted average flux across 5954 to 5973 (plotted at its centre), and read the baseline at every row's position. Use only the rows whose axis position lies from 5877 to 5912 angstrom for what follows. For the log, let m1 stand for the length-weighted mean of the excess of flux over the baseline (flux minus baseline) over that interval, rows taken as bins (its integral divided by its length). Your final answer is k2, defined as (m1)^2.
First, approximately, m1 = -0.08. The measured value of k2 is 0.01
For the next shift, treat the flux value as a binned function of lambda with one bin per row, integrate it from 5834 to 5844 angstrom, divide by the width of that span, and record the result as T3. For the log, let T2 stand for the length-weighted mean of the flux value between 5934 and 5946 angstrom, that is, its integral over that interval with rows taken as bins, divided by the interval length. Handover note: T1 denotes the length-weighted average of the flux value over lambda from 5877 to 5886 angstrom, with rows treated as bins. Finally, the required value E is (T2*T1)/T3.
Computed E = 8.80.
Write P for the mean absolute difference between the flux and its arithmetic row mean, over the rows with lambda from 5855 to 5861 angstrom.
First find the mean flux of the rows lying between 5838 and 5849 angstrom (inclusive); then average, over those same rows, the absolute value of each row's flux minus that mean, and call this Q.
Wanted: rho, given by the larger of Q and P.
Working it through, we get 0.62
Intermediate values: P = 0.59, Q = 0.62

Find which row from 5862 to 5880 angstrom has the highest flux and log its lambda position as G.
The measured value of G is 5875.0 angstrom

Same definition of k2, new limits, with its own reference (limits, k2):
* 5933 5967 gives 0.07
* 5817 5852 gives 0.01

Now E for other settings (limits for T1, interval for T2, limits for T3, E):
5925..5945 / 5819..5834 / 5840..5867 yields 9.22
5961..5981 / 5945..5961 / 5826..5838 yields 8.28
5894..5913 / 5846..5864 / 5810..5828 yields 7.84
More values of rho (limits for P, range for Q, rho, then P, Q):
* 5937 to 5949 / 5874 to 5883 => 1.04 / 0.64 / 1.04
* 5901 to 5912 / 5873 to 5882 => 0.96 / 0.69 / 0.96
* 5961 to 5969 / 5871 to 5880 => 0.95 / 0.55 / 0.95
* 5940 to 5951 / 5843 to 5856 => 0.83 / 0.48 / 0.83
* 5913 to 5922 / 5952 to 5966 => 0.85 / 0.85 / 0.68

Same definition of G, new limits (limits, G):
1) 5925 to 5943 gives 5938.0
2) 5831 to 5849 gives 5842.0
